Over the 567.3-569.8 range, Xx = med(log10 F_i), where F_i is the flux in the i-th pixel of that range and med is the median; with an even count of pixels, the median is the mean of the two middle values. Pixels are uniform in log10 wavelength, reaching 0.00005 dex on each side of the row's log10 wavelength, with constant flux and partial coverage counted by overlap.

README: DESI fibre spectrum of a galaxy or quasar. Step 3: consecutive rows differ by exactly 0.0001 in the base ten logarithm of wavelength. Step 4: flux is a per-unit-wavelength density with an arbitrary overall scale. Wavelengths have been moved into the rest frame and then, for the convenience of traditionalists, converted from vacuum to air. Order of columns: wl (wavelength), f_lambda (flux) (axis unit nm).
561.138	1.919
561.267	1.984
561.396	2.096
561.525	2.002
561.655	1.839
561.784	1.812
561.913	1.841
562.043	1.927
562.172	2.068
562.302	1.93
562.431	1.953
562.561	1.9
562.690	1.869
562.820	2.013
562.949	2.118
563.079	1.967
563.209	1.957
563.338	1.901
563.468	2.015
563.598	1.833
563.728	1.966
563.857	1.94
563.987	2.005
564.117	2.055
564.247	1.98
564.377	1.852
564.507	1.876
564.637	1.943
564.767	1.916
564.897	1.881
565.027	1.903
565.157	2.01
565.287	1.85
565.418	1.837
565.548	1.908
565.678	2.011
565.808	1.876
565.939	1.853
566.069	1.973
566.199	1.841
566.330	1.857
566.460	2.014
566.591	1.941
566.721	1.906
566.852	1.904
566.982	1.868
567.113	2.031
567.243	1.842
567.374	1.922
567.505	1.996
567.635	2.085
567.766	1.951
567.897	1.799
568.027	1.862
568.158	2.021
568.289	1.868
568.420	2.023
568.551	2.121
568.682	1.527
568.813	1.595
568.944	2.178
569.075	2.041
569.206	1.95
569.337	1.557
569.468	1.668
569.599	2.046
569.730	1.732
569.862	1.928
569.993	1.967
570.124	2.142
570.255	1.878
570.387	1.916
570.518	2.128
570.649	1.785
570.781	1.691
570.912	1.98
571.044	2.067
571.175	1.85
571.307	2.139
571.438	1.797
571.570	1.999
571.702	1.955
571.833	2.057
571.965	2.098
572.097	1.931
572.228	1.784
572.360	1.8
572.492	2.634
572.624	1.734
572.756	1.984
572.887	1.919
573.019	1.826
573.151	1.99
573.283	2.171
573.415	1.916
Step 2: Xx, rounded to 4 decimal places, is 0.2900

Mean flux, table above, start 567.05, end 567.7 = 1.98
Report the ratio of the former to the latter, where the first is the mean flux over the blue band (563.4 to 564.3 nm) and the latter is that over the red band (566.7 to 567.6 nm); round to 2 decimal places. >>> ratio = 1.02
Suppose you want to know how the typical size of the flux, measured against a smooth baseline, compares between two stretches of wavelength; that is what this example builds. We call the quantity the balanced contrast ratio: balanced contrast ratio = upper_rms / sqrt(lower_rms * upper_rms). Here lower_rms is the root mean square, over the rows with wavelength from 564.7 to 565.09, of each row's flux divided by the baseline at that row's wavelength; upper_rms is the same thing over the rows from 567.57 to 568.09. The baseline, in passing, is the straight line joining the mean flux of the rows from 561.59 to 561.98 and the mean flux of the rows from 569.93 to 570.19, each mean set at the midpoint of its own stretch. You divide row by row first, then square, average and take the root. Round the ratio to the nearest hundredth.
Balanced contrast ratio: 0.99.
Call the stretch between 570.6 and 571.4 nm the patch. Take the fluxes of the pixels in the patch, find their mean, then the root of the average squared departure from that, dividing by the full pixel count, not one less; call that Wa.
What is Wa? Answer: 0.157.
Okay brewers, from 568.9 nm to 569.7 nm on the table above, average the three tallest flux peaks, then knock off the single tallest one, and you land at -0.090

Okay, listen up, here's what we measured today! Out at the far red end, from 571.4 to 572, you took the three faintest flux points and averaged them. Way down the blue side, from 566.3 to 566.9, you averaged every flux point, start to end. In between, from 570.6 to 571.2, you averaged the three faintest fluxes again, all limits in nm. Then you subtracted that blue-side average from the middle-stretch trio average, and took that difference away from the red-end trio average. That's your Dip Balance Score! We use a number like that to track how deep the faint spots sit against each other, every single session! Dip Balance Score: 2.07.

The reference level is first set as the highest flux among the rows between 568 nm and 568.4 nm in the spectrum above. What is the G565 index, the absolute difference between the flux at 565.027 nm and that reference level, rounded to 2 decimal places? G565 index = 0.12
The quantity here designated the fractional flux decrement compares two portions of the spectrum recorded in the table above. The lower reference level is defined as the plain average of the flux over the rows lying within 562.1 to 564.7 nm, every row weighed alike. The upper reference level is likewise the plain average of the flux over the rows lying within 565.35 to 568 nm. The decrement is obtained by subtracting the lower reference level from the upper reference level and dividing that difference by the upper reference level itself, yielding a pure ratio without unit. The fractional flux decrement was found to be -0.02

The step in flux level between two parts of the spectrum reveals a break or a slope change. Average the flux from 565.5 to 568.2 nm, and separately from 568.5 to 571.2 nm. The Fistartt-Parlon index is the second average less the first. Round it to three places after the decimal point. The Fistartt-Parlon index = -0.034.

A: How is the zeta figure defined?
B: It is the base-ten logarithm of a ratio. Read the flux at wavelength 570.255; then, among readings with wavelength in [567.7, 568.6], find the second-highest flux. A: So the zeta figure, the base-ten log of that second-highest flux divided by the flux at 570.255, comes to 0.032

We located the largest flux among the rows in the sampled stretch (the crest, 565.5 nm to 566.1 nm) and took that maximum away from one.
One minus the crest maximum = -1.01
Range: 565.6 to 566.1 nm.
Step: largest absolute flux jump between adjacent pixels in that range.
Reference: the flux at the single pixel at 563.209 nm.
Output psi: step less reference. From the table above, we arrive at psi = -1.8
